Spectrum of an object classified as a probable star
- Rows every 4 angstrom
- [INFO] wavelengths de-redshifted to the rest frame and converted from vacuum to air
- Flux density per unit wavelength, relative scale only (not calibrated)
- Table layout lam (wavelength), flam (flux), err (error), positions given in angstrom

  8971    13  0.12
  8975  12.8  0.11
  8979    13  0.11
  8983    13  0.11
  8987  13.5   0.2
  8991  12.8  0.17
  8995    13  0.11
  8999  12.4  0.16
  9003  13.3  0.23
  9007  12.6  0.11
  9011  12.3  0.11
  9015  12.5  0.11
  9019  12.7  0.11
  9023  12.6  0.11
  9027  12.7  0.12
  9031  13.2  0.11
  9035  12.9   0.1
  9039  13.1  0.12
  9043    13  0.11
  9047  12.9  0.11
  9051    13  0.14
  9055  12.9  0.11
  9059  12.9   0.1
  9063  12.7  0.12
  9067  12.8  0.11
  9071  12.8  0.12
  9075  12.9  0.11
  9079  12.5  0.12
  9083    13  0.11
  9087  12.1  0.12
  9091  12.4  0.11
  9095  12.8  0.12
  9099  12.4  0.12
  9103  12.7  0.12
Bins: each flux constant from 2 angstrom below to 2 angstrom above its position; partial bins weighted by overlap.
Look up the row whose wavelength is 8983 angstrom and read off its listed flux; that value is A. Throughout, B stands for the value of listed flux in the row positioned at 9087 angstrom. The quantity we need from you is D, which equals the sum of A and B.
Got 25.1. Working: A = 13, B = 12.1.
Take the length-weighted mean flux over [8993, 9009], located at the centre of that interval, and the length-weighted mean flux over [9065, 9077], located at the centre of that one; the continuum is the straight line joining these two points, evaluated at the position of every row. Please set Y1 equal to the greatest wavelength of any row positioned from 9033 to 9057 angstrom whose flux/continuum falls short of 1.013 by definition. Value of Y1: 9055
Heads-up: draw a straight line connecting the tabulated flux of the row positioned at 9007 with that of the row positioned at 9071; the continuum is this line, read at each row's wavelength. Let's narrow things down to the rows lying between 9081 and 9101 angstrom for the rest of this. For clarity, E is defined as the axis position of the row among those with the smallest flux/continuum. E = 9087 angstrom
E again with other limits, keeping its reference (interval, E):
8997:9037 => 9011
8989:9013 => 9011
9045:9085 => 9079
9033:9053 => 9047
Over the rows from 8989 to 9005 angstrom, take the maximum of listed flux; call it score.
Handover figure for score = 13.3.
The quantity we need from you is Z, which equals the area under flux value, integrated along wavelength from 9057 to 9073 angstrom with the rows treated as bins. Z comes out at 205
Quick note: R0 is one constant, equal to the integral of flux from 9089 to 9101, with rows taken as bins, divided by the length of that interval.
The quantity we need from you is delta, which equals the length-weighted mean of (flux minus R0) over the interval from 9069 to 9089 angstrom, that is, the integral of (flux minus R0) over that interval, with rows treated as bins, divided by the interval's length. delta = 0.1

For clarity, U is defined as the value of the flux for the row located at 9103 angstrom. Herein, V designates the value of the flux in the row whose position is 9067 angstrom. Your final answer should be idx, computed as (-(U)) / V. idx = -0.99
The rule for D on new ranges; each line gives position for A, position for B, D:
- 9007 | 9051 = 25.6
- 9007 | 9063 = 25.3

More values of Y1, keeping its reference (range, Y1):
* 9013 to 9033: 9027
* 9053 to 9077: 9075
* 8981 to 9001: 8999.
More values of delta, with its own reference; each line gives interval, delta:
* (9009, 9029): 0.0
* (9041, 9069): 0.4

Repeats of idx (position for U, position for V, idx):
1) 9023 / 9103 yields -0.99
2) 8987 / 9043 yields -1.04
